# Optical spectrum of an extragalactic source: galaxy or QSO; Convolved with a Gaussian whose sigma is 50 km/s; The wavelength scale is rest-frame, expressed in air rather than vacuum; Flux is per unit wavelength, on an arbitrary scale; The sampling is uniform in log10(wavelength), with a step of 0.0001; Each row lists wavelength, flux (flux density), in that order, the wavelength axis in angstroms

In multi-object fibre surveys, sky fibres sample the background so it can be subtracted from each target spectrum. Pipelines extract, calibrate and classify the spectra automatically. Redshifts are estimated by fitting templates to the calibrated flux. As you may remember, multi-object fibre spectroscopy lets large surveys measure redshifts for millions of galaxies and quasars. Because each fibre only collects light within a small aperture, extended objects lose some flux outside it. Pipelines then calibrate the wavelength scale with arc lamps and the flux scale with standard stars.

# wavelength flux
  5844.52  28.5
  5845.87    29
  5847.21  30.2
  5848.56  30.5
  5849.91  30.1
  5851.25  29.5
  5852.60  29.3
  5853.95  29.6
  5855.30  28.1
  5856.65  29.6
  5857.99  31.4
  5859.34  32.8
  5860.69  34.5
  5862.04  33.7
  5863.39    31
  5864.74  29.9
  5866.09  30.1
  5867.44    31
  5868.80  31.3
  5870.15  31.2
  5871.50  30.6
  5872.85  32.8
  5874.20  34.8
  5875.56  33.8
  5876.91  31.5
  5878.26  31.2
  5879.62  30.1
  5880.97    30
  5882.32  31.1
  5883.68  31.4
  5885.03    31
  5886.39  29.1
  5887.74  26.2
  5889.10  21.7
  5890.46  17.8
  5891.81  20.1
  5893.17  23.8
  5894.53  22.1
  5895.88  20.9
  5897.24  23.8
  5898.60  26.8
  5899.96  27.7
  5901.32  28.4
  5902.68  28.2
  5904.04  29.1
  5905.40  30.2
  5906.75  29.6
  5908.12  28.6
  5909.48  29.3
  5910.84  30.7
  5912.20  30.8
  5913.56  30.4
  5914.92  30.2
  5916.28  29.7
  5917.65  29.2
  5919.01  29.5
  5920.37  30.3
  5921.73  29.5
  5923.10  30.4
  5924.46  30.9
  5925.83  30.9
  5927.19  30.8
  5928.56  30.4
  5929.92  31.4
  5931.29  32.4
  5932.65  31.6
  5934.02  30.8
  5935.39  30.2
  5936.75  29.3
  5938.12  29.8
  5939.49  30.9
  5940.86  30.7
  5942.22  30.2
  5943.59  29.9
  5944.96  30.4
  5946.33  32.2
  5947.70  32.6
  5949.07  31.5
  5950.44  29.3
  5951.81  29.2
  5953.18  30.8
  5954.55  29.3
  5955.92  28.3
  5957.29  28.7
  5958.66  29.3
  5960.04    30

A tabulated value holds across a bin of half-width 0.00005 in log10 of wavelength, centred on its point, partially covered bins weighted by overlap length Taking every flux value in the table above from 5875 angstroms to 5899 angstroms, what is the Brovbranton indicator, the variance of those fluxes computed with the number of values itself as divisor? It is 22.3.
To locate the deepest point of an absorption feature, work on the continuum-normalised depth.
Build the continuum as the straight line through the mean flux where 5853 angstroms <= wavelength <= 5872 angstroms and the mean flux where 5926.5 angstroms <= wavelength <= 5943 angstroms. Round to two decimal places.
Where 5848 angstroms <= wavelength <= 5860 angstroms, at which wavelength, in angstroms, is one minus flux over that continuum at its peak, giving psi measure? 5855.30 angstroms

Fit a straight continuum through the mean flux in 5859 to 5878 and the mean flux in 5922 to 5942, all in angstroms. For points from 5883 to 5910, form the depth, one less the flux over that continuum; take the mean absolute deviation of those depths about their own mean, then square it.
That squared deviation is 0.012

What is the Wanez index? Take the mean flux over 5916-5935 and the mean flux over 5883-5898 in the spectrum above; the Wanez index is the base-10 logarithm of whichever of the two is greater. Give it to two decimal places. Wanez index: 1.49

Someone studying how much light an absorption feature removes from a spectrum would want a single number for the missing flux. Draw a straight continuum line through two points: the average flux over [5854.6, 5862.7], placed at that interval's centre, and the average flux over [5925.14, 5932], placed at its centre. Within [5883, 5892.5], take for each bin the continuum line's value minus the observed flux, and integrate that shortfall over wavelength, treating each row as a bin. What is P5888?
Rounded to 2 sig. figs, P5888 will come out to 58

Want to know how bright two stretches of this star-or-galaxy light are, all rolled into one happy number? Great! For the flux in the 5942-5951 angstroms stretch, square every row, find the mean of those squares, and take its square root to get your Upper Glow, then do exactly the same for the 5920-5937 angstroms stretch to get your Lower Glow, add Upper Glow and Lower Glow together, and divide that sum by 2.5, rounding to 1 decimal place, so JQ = 24.6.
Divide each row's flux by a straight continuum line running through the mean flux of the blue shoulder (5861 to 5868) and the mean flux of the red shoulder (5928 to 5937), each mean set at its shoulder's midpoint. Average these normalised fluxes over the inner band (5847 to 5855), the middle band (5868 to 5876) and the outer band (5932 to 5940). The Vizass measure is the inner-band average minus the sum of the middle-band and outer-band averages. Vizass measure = -1.07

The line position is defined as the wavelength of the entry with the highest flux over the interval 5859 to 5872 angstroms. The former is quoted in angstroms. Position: 5860.69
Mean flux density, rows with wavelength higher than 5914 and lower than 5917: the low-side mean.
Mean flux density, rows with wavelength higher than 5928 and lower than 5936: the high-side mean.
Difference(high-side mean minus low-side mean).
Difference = 1.2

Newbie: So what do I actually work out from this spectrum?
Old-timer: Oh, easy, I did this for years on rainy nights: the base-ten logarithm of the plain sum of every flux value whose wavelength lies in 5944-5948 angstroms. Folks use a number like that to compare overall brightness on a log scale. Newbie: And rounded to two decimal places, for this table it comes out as 1.98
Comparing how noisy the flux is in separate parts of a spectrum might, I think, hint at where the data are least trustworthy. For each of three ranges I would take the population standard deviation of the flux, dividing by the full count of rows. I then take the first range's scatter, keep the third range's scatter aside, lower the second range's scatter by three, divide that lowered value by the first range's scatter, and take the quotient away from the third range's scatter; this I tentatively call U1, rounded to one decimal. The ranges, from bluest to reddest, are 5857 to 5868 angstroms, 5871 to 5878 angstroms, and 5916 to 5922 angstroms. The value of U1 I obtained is 1.3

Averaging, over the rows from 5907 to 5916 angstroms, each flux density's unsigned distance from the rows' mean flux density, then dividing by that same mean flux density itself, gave 0.023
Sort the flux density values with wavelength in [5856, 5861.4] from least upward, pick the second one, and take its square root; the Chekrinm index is 5.60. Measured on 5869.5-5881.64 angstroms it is 5.49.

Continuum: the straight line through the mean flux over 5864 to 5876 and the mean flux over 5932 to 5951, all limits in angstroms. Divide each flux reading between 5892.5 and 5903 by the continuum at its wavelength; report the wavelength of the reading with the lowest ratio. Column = 5895.88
